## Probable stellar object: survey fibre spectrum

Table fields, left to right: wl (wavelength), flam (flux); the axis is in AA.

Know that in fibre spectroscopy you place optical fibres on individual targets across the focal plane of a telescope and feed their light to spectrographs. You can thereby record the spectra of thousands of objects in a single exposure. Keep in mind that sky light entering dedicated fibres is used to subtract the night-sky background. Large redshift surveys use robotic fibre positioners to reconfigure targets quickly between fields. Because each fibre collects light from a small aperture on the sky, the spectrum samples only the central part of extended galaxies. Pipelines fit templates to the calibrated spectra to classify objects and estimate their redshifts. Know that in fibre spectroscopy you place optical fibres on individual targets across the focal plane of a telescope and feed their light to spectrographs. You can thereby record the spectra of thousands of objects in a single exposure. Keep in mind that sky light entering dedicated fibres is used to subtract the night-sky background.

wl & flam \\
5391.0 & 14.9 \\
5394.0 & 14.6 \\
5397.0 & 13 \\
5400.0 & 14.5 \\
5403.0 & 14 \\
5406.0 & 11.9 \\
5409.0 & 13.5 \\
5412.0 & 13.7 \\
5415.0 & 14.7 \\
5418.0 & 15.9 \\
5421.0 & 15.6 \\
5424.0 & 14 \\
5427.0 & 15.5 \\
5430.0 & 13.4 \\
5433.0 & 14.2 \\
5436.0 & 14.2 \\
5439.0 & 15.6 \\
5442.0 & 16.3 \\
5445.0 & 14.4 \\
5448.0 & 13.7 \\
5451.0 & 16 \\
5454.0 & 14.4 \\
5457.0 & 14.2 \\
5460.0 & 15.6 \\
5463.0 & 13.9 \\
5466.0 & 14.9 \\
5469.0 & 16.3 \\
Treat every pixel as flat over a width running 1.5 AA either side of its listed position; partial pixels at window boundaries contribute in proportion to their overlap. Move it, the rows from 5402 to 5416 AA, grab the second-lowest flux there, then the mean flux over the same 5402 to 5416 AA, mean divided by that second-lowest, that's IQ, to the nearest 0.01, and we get 1.00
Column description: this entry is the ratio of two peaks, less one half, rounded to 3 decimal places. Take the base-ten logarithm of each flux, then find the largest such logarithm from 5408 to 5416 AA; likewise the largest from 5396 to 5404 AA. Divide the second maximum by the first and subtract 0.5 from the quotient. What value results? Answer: 0.495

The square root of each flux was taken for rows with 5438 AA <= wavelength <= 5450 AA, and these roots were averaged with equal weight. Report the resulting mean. 3.87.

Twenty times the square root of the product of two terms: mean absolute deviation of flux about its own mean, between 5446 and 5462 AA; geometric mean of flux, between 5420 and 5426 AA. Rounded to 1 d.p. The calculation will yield 69.5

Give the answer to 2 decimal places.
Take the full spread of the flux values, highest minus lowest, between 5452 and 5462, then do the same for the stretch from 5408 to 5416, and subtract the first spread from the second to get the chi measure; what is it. -0.20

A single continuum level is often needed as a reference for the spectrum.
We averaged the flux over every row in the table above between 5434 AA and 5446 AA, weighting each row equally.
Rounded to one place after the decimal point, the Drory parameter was 15.1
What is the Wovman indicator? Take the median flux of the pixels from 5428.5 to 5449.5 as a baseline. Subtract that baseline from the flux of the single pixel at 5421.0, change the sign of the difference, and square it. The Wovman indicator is 2.0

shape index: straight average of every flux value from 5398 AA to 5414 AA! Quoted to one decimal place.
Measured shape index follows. 13.5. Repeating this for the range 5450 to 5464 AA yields 14.8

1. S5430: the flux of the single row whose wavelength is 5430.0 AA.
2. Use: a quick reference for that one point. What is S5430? 13.4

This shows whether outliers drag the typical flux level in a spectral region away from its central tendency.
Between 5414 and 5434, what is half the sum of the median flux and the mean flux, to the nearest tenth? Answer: 14.7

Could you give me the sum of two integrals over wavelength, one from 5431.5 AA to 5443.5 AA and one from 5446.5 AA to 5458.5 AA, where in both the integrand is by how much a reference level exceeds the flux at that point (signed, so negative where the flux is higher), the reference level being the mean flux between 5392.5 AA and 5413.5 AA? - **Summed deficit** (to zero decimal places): -29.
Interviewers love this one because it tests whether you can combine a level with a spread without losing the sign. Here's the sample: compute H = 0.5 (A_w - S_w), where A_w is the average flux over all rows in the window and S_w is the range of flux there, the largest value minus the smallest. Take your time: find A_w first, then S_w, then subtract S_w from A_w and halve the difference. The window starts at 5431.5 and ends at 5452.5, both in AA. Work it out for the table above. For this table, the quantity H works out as 6.16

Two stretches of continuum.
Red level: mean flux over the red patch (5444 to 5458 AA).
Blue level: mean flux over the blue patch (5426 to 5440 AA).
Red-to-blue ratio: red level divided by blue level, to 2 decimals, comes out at 1.00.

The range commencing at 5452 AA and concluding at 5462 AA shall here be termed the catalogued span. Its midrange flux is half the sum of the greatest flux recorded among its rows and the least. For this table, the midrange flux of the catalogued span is 14.9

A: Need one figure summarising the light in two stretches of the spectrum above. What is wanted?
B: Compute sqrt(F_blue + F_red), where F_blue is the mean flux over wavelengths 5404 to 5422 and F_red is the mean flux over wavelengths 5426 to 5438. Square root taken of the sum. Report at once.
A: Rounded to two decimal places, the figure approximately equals 5.34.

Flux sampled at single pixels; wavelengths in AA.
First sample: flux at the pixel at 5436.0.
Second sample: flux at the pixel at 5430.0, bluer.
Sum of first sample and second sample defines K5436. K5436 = 27.6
